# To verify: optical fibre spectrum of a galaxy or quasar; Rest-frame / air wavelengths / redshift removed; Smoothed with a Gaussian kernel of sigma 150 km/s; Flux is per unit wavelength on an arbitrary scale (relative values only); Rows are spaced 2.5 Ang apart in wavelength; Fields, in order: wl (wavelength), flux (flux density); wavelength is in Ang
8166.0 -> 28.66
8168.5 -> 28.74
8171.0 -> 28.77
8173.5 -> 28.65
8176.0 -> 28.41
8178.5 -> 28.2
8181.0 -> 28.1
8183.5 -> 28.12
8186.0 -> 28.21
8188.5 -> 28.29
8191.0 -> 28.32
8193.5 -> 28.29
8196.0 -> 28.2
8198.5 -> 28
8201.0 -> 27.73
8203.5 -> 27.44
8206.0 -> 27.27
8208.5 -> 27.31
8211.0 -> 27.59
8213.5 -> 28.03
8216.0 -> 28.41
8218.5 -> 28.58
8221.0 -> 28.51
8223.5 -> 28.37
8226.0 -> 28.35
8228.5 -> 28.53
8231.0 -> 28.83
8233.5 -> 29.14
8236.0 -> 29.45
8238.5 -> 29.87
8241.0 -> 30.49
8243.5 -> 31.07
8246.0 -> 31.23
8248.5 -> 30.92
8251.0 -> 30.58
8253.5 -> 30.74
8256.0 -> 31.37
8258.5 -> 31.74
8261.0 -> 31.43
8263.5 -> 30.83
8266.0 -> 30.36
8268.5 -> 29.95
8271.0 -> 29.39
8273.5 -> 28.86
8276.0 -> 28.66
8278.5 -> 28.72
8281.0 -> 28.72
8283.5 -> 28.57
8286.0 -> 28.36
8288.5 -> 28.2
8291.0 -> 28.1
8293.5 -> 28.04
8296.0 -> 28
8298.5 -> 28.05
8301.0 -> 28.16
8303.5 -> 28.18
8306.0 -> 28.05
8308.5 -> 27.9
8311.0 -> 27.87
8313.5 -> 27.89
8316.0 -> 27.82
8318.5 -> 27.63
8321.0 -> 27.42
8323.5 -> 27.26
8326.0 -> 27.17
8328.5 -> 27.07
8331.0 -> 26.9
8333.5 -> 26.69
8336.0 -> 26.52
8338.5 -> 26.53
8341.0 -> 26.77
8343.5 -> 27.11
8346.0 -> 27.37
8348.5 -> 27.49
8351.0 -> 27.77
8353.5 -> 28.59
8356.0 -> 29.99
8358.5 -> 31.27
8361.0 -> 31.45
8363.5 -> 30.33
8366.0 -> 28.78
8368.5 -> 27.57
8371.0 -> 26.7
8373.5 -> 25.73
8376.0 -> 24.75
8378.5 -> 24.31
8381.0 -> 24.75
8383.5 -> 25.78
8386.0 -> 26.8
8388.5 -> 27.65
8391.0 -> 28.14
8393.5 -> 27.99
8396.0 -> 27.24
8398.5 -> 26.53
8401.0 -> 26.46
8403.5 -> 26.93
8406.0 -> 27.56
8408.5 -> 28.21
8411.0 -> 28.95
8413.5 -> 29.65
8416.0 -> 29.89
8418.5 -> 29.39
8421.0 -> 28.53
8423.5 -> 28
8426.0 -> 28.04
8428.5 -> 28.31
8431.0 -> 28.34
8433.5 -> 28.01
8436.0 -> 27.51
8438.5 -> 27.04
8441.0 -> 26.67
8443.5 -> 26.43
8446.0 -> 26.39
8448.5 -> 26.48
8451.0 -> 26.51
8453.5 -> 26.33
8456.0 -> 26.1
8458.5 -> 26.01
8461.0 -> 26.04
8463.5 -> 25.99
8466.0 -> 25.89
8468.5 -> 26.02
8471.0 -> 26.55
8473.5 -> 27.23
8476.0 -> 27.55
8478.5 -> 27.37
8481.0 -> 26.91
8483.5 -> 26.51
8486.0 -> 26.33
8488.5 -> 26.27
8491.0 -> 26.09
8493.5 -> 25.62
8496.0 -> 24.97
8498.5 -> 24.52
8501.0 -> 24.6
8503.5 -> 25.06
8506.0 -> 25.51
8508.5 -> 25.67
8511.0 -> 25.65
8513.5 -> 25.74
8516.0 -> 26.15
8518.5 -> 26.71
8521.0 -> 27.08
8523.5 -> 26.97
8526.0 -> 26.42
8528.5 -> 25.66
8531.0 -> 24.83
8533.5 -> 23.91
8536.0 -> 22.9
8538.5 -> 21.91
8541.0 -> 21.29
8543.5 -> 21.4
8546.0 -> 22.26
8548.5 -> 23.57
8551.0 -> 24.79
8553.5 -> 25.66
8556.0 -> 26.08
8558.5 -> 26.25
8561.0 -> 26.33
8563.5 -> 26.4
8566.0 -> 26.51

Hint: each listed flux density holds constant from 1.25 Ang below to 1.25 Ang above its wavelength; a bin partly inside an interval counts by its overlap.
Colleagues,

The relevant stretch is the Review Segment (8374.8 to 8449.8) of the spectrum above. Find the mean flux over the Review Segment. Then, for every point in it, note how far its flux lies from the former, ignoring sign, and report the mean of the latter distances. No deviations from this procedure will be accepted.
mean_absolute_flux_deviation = 1.1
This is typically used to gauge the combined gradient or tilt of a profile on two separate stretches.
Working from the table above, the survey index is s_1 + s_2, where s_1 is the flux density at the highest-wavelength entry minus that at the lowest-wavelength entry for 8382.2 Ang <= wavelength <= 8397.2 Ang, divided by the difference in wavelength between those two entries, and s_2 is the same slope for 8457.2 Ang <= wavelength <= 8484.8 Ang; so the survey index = 0.14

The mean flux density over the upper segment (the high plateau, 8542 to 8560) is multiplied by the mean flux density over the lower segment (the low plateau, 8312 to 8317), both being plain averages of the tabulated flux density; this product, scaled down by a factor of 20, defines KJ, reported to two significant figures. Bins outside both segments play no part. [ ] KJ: 34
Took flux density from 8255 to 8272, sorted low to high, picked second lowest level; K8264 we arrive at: 29.95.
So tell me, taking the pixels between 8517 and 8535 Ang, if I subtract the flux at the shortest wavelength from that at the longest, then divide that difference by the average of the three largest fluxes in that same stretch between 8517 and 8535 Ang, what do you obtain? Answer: -0.10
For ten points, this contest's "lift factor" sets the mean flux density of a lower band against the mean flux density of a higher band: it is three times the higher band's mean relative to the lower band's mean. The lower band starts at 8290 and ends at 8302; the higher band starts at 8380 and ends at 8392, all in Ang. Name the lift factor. 2.85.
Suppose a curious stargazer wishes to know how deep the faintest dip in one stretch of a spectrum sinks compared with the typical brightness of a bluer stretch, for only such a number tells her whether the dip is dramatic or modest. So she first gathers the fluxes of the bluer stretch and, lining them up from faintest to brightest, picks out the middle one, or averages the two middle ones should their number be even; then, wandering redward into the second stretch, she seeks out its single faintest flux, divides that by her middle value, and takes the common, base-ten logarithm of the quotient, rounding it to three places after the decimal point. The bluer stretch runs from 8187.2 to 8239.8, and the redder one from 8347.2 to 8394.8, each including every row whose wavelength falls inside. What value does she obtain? -0.066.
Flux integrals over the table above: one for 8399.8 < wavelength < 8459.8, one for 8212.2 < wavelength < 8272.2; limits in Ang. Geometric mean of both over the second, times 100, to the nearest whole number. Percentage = 96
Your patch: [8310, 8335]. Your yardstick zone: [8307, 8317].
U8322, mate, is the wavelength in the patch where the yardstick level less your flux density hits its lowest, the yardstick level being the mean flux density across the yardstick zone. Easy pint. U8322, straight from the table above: 8313.5 Ang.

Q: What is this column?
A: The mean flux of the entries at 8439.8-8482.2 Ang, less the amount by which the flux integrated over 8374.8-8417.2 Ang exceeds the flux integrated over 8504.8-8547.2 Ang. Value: -77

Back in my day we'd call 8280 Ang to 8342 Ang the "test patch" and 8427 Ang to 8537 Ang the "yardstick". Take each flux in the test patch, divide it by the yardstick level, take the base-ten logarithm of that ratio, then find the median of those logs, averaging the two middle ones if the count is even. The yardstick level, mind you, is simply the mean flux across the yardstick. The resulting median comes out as 0.027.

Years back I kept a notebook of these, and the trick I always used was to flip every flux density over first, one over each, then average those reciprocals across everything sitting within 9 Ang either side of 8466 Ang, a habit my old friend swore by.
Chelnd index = 0.0381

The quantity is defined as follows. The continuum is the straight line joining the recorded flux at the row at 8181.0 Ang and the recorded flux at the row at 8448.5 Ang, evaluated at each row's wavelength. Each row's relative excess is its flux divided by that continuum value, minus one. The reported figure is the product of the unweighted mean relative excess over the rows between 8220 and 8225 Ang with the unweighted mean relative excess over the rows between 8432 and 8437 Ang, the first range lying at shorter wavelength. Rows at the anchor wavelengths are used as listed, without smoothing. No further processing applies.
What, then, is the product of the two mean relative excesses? 0.0010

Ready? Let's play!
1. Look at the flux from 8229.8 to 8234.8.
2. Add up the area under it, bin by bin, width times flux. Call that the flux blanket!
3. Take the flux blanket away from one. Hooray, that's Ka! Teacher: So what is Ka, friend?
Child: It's -144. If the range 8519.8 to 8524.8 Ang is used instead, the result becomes -134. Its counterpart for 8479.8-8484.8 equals -133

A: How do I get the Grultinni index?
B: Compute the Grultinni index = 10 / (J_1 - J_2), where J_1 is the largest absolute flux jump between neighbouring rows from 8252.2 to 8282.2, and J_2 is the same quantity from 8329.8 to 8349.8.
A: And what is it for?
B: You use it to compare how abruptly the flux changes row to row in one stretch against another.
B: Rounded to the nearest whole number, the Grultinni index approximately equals 34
